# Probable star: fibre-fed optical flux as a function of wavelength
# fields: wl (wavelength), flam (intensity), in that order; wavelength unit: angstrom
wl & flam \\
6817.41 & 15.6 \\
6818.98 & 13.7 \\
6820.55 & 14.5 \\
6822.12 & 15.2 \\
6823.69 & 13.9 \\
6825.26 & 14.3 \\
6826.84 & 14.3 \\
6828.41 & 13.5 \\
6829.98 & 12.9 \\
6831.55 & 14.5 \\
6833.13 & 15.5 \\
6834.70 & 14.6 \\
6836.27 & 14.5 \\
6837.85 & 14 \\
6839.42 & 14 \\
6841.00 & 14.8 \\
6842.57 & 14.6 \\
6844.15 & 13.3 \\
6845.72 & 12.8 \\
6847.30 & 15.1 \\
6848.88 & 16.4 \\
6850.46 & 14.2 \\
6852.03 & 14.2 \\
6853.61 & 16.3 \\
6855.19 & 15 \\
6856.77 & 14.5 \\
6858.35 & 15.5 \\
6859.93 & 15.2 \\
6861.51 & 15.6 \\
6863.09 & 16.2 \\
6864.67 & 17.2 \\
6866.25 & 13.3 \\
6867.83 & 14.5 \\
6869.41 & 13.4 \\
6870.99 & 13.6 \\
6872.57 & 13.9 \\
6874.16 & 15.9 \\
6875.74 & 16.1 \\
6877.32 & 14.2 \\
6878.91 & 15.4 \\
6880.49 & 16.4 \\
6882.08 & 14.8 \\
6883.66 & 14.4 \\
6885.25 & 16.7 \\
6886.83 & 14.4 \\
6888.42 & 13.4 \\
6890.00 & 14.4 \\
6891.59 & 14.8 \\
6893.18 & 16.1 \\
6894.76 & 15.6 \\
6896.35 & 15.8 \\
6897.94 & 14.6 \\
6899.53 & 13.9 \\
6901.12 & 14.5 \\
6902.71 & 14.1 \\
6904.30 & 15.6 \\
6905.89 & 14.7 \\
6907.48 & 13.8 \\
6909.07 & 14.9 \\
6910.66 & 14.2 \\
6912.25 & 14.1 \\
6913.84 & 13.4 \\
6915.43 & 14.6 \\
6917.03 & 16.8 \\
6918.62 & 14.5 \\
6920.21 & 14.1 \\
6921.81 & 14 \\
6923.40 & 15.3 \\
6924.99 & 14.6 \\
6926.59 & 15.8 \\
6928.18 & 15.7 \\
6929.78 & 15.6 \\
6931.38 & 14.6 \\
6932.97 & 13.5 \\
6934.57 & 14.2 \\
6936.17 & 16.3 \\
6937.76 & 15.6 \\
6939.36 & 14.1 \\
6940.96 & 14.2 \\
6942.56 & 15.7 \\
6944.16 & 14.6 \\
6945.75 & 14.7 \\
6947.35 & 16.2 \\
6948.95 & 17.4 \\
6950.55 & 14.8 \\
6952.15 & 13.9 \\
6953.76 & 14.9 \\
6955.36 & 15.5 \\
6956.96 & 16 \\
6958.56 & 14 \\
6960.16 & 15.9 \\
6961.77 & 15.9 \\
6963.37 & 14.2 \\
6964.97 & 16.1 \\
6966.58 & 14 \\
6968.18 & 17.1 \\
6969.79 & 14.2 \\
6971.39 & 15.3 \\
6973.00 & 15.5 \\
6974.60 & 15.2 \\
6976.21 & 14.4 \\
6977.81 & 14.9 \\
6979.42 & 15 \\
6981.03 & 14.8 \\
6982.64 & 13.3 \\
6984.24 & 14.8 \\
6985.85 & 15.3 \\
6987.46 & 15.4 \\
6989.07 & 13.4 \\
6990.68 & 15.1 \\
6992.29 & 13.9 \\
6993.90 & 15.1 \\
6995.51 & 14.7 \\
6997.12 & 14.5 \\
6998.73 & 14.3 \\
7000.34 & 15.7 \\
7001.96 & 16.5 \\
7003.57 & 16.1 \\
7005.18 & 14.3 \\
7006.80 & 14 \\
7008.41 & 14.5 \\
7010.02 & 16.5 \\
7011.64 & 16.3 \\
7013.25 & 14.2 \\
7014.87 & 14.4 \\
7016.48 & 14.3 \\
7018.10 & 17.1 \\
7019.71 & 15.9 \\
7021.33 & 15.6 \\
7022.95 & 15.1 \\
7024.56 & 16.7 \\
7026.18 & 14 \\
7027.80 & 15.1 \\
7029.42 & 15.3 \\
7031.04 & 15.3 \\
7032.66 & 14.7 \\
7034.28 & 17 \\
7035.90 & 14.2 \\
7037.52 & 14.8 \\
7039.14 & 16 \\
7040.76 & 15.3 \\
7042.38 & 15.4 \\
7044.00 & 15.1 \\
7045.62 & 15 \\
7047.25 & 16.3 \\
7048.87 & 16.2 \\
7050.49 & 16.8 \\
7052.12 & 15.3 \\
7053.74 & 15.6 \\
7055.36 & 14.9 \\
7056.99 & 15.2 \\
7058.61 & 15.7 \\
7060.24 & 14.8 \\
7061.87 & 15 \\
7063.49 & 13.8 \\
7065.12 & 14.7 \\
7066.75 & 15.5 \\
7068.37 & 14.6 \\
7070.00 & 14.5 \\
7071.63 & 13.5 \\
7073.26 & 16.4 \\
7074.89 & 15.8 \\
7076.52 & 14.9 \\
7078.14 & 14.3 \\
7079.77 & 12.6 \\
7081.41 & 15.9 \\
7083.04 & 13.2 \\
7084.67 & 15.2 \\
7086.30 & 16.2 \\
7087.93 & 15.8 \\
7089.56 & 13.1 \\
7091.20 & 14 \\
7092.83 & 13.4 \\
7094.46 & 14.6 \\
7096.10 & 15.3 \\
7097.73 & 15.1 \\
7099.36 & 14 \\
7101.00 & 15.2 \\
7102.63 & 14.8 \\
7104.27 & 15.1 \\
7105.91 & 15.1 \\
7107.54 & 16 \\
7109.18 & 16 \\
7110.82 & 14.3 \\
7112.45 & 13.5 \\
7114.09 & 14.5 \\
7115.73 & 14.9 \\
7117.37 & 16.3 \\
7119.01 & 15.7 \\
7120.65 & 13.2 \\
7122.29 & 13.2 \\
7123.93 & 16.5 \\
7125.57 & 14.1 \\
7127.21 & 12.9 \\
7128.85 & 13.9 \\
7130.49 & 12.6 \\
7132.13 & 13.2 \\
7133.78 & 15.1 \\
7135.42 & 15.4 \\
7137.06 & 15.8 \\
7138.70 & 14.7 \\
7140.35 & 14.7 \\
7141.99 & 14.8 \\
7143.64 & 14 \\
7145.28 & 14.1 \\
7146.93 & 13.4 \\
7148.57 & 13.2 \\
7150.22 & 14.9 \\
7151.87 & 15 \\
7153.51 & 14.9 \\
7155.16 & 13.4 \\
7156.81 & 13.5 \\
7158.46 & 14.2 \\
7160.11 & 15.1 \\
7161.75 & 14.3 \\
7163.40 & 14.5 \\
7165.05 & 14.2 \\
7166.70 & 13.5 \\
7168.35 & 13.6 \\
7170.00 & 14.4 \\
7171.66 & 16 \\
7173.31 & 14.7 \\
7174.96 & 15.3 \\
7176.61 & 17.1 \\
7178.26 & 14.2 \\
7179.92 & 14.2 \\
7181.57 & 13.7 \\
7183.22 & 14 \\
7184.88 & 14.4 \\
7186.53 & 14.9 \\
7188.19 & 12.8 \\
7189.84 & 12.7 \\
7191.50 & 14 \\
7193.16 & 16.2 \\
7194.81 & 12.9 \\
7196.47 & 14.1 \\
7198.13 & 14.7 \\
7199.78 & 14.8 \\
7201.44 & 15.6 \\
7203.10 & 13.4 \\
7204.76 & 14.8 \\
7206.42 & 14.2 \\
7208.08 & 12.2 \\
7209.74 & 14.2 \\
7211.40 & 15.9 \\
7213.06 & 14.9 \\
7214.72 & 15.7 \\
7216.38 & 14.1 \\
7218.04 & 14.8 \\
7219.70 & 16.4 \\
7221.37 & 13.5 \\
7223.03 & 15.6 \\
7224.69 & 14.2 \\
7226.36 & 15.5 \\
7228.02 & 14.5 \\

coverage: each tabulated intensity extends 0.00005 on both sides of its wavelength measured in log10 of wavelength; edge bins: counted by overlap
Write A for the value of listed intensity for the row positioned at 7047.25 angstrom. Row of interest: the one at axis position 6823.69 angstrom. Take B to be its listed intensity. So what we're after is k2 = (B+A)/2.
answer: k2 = 15.1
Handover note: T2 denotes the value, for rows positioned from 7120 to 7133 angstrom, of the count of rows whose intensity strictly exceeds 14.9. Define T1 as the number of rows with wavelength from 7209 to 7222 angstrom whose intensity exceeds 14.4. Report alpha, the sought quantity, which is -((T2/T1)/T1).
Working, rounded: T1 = 5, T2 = 1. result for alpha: -0.04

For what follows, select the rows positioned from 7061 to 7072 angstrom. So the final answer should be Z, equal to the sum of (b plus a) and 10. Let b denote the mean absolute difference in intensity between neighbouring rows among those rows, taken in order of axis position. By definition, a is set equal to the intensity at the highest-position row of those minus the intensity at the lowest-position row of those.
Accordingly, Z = 9.3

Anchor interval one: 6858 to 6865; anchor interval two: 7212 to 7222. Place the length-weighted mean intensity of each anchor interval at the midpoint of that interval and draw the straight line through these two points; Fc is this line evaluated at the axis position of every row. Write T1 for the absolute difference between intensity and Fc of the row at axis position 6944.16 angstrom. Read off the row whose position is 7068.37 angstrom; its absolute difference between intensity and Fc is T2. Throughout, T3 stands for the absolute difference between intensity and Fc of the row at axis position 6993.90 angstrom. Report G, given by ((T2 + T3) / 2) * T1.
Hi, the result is 0.6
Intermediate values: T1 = 1.1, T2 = 0.7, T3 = 0.4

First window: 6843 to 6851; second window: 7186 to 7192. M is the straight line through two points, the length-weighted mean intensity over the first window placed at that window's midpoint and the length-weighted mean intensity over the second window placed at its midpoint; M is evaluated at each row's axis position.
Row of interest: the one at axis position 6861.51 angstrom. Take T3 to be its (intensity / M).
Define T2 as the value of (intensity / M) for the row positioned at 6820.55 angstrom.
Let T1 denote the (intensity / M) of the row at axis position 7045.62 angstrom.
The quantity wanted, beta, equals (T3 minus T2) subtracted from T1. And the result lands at 1.00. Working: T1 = 1.08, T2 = 1.00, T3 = 1.09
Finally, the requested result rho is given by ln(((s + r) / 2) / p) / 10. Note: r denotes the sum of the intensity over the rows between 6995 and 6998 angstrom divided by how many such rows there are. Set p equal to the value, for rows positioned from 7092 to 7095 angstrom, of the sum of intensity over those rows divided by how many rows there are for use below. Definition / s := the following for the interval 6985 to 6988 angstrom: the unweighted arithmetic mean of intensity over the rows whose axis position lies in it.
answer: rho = 0.007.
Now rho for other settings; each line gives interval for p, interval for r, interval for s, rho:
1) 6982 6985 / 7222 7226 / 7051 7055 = 0.008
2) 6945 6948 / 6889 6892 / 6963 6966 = -0.004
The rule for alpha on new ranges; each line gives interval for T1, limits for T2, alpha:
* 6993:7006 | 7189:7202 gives -0.06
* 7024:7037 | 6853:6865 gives -0.19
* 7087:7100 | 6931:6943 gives -0.19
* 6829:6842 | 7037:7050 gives -0.28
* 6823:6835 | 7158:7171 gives -0.11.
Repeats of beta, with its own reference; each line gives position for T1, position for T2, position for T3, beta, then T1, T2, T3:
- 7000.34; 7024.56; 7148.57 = 1.35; 1.12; 1.20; 0.97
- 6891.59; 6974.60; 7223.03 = 0.96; 1.04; 1.08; 1.16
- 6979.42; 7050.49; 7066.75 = 1.16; 1.07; 1.21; 1.12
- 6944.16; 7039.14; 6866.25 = 1.26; 1.03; 1.15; 0.93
